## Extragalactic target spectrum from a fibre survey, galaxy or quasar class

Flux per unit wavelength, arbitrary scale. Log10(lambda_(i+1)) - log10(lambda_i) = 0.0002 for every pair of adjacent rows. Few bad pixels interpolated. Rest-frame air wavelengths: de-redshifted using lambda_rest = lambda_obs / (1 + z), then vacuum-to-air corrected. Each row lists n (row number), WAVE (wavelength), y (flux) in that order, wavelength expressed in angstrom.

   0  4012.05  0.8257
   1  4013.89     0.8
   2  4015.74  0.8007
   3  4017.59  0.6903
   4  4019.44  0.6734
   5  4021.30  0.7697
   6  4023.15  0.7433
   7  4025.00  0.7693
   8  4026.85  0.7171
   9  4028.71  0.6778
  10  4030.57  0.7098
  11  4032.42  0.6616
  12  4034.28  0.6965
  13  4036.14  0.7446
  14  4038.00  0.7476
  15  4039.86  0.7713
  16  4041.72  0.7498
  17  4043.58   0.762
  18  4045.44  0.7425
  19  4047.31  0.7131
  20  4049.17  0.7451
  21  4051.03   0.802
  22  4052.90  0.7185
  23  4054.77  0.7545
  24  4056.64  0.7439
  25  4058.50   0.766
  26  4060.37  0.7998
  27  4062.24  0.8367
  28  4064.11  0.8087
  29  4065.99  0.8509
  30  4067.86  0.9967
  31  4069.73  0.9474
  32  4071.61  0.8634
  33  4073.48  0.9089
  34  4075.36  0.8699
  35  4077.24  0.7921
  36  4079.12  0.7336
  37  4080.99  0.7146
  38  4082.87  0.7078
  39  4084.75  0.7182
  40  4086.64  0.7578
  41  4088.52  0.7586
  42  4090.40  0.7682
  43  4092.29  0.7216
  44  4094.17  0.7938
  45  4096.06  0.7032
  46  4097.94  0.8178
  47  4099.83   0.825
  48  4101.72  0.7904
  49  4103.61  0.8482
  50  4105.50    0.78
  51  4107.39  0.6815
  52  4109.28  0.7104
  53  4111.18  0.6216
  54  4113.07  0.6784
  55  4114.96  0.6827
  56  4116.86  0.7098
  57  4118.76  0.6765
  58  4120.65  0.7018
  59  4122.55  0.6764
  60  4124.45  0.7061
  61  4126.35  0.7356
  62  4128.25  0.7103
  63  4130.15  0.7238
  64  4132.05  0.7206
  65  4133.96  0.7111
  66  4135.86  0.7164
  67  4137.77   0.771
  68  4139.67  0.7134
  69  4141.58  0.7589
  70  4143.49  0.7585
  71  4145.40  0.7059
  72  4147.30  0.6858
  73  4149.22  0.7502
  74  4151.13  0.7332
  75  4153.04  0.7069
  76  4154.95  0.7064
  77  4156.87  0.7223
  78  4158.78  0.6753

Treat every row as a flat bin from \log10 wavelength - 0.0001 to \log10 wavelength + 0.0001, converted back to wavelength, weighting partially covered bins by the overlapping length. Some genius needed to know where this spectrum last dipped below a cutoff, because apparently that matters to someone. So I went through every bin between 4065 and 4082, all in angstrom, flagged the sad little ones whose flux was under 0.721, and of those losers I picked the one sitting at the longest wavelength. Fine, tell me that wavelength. 4080.99 angstrom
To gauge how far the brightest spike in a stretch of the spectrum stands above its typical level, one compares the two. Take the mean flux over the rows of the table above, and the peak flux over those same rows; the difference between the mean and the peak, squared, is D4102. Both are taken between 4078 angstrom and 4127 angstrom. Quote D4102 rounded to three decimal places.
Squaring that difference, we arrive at 0.014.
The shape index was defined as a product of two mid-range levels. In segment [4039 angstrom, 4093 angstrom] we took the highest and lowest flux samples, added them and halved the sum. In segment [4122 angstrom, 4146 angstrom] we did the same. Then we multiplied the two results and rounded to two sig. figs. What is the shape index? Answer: 0.62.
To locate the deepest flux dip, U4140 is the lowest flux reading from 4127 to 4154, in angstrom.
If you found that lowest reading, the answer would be 0.6858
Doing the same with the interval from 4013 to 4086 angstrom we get 0.6616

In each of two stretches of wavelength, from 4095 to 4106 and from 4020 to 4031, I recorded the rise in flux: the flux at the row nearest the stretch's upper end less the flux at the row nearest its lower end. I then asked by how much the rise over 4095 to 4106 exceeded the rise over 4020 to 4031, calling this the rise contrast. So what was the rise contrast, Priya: 0.14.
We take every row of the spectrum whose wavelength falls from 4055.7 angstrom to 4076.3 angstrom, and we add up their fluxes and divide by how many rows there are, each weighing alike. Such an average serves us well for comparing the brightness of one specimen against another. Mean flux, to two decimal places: 0.85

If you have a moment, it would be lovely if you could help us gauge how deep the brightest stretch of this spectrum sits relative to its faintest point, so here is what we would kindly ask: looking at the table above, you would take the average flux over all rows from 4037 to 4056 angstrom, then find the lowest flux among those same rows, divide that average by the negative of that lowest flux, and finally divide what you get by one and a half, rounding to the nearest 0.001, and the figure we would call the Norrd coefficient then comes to -0.702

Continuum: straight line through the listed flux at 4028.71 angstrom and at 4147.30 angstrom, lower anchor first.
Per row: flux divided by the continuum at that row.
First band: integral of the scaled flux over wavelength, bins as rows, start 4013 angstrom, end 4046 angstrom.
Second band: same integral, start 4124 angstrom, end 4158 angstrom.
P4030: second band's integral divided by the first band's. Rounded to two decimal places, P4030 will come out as 1.00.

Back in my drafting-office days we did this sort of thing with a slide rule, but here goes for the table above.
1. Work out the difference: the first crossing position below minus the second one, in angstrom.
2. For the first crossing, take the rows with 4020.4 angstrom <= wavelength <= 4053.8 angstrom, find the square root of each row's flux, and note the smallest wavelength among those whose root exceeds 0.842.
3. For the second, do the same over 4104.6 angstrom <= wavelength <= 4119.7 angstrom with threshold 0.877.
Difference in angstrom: -84.2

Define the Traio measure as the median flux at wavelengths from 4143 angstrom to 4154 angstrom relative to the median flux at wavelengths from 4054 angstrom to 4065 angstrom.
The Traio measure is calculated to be 0.92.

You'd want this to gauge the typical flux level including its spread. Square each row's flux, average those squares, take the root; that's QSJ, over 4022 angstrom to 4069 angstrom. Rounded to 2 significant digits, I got 0.76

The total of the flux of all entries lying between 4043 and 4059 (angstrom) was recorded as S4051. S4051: 6.7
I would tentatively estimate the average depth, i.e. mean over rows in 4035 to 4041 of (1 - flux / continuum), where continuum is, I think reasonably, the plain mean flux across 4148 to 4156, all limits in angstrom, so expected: -0.04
